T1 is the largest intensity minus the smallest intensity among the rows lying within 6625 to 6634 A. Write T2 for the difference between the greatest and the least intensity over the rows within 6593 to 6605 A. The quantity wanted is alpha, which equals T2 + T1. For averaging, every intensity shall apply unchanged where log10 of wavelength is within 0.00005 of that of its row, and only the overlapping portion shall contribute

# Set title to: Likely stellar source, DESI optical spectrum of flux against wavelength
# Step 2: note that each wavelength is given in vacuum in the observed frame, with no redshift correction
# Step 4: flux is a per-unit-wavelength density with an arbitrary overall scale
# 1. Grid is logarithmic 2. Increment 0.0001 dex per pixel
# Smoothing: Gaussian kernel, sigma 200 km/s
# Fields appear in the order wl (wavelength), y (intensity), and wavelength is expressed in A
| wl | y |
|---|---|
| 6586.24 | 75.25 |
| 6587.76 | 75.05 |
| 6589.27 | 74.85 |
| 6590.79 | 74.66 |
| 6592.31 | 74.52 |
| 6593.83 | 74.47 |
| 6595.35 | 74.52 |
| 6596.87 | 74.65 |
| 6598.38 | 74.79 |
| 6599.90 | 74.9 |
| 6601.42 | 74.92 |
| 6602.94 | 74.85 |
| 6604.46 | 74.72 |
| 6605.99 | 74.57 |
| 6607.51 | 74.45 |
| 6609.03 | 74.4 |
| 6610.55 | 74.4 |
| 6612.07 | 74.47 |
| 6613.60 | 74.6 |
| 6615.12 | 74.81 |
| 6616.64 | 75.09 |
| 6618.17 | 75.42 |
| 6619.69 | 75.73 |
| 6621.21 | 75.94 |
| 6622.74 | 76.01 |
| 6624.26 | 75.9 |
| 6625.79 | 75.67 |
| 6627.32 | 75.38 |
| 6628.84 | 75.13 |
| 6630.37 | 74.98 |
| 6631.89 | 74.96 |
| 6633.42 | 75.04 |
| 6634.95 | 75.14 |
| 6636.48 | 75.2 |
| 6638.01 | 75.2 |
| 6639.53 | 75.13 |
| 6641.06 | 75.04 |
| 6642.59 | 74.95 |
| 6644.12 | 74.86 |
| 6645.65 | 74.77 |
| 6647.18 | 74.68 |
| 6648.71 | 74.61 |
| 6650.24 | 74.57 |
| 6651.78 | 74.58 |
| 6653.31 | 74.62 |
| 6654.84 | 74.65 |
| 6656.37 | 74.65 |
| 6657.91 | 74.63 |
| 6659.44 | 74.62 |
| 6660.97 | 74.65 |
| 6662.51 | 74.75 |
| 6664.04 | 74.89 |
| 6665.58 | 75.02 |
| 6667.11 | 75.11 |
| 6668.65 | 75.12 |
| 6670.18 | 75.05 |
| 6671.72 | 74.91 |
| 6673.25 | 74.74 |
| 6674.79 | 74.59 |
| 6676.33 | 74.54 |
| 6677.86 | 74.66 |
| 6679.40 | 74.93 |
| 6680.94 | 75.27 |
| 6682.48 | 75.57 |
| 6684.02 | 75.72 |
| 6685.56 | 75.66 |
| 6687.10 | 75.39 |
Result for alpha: 1.2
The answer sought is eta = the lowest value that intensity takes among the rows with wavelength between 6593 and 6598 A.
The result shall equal 74.47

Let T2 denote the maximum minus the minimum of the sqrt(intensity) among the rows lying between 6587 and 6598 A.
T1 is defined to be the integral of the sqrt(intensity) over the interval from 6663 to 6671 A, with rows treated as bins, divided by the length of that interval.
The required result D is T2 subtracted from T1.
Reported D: 8.63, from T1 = 8.66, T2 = 0.034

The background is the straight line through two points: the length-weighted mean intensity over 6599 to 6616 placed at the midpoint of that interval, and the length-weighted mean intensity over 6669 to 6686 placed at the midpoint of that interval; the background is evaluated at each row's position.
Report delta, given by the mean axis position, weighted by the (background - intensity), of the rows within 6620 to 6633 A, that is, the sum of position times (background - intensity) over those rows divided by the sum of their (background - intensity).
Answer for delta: 6624.6 A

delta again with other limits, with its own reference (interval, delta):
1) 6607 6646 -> 6627.1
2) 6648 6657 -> 6652.5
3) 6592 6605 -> 6601.7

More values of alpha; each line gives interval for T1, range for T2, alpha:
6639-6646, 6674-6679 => 0.5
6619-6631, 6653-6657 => 1.1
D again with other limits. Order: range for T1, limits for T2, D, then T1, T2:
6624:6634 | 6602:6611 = 8.65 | 8.67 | 0.026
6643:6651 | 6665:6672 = 8.63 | 8.65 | 0.012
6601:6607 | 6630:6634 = 8.63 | 8.64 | 0.005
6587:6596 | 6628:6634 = 8.63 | 8.64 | 0.010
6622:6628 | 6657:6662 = 8.70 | 8.70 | 0.002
